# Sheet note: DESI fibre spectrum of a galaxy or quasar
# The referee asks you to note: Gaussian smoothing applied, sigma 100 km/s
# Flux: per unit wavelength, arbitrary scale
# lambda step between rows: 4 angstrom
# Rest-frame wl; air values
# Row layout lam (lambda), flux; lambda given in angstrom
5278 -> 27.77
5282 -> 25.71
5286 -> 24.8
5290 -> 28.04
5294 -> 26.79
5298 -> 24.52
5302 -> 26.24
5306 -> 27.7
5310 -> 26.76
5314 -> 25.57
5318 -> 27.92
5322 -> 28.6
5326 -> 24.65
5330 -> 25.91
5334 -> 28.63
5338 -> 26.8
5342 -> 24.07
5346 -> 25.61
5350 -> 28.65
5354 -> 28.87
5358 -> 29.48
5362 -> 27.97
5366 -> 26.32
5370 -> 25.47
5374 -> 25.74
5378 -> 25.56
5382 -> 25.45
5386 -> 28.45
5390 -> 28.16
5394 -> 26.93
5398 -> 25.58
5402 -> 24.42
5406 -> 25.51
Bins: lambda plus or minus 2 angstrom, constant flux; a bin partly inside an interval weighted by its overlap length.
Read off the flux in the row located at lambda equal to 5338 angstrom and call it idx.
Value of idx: 26.8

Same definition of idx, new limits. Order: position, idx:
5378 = 25.56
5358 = 29.48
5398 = 25.58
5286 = 24.8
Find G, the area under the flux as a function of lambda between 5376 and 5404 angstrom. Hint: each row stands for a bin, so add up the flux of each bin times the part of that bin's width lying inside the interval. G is 738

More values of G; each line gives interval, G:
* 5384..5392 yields 226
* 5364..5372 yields 207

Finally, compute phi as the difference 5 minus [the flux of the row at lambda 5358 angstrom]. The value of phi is -24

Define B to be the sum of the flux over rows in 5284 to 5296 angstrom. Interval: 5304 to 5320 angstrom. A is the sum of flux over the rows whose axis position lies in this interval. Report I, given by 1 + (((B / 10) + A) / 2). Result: 59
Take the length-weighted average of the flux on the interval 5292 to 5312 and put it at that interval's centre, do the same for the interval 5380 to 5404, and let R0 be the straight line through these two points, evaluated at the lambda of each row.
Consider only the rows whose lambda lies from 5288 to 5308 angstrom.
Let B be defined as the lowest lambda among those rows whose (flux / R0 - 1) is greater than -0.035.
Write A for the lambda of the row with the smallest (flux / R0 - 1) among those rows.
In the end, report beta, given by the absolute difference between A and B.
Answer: 8 angstrom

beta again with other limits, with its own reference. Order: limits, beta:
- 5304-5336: 20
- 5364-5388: 16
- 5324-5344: 12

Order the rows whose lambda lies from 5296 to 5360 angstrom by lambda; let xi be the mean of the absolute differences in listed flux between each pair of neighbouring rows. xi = 1.75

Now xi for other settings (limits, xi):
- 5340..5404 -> 1.13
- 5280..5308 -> 1.81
